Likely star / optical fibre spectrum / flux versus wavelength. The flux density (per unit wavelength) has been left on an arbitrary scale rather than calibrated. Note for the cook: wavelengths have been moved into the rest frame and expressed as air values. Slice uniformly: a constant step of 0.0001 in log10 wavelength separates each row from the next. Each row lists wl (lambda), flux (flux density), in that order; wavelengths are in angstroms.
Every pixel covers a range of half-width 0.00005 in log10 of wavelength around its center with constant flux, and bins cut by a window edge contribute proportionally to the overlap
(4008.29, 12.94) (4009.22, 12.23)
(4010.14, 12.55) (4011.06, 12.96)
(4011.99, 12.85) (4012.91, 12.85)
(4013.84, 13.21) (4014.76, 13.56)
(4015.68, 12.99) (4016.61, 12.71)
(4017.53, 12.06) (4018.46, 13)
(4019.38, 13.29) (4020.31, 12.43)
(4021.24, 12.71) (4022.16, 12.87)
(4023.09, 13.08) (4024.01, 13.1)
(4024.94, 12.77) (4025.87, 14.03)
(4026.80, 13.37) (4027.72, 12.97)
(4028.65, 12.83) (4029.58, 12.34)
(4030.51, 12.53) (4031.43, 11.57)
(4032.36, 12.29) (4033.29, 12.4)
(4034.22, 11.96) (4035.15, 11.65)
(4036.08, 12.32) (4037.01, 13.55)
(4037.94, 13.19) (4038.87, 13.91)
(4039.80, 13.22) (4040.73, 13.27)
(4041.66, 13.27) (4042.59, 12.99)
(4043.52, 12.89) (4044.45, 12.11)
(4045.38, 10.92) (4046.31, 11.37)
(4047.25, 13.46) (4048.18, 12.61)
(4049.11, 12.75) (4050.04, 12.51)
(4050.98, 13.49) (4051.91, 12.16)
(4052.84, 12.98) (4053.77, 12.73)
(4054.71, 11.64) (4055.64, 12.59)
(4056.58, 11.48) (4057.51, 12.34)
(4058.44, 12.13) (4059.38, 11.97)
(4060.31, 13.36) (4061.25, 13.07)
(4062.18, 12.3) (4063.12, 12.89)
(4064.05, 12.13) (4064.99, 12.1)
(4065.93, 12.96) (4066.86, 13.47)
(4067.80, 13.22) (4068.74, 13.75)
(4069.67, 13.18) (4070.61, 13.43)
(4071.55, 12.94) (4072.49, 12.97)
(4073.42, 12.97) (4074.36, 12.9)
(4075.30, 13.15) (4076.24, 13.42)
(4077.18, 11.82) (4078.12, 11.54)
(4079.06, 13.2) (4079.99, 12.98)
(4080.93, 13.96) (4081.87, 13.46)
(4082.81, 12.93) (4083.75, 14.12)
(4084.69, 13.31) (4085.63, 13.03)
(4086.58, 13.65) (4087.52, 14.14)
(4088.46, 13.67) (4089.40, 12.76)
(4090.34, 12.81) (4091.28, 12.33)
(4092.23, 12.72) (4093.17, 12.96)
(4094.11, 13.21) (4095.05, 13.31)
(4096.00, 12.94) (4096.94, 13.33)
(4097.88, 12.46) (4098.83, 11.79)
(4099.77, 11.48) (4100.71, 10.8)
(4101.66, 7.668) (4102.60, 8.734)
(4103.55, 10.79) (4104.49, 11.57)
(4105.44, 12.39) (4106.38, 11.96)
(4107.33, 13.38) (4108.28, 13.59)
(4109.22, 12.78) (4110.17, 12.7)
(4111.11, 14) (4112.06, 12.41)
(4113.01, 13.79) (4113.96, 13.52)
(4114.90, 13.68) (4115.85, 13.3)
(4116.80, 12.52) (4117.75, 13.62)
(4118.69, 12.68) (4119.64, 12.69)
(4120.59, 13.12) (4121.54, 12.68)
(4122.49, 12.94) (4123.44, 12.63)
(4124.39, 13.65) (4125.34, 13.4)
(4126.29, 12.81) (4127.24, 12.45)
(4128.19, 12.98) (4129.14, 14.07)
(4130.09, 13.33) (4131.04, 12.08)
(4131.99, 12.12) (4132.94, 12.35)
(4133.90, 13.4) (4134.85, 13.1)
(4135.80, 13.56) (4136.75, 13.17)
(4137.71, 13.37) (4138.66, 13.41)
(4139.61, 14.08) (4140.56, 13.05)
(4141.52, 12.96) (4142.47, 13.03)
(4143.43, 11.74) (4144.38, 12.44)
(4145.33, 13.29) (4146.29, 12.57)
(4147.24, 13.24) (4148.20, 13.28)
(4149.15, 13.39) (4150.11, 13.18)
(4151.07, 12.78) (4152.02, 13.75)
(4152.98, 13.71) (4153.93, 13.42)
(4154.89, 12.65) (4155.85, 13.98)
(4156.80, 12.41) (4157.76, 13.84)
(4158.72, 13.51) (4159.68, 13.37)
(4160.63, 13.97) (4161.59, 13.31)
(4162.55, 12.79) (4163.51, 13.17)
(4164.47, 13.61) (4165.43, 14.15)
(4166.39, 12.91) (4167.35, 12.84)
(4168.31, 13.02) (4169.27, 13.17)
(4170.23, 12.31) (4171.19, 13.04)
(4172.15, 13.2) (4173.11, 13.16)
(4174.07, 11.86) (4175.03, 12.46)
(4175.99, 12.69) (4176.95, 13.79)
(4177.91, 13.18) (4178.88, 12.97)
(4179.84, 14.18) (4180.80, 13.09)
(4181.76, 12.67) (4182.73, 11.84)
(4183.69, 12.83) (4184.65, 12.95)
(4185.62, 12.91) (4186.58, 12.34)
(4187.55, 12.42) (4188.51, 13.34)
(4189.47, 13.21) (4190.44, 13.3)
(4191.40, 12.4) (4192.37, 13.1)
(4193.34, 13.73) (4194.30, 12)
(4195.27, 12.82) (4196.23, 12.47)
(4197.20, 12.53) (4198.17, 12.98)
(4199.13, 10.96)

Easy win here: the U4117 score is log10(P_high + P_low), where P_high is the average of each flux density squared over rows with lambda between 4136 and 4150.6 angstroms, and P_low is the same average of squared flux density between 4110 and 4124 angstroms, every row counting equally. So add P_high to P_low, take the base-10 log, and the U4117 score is 2.54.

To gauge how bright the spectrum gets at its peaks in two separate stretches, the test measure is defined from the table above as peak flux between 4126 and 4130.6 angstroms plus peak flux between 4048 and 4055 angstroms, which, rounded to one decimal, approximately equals 27.6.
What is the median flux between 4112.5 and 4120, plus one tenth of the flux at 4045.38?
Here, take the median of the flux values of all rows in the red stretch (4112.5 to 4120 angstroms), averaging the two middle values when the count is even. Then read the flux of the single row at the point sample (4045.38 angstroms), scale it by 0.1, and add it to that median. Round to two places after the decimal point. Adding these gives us 14.50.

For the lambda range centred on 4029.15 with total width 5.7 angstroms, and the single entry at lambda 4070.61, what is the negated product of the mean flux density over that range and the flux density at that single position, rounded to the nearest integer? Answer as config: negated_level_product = -169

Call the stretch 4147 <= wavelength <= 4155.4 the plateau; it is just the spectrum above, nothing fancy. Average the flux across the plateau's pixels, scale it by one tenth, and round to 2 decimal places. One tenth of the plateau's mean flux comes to 1.33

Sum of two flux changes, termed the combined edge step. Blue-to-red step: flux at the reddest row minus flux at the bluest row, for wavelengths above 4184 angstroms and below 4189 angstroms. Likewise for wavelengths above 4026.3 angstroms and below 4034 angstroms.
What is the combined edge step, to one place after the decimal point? -0.6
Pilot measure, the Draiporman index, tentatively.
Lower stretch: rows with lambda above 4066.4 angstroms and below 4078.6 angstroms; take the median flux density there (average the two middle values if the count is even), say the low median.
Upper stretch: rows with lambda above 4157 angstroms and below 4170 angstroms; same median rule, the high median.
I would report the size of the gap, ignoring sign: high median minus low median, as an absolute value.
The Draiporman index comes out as 0.16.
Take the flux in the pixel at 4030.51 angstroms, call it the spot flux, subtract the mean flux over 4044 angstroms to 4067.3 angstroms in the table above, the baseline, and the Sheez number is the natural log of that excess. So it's -2.7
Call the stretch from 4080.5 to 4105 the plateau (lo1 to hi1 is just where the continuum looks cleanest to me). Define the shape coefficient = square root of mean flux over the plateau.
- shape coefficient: 3.53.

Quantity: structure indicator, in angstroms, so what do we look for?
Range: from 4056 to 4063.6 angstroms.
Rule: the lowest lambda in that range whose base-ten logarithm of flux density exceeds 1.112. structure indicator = 4060.31 angstroms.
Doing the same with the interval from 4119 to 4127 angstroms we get 4120.59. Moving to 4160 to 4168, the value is 4160.63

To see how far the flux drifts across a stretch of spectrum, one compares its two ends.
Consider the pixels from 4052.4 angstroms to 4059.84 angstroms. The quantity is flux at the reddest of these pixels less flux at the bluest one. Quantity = -1.0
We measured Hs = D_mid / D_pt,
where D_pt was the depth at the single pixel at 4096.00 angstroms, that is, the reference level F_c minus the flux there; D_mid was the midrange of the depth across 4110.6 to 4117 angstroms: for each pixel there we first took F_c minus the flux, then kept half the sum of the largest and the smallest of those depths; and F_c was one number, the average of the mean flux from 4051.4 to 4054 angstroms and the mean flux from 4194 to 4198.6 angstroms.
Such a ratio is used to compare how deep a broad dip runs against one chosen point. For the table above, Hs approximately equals 1.8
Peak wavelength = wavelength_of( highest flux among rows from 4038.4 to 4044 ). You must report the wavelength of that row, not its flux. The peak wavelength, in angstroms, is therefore 4038.87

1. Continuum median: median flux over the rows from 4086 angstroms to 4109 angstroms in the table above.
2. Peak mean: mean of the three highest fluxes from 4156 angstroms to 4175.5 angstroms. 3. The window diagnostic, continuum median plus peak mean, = 26.7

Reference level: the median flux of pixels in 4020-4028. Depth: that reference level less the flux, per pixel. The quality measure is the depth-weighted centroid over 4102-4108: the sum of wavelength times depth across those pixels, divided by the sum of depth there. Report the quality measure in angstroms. 4103.5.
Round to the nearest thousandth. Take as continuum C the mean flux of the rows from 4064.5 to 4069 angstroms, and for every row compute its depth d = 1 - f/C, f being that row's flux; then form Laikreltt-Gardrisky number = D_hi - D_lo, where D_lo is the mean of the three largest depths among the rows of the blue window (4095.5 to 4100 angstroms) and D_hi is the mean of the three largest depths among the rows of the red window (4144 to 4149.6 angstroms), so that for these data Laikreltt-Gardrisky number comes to -0.064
